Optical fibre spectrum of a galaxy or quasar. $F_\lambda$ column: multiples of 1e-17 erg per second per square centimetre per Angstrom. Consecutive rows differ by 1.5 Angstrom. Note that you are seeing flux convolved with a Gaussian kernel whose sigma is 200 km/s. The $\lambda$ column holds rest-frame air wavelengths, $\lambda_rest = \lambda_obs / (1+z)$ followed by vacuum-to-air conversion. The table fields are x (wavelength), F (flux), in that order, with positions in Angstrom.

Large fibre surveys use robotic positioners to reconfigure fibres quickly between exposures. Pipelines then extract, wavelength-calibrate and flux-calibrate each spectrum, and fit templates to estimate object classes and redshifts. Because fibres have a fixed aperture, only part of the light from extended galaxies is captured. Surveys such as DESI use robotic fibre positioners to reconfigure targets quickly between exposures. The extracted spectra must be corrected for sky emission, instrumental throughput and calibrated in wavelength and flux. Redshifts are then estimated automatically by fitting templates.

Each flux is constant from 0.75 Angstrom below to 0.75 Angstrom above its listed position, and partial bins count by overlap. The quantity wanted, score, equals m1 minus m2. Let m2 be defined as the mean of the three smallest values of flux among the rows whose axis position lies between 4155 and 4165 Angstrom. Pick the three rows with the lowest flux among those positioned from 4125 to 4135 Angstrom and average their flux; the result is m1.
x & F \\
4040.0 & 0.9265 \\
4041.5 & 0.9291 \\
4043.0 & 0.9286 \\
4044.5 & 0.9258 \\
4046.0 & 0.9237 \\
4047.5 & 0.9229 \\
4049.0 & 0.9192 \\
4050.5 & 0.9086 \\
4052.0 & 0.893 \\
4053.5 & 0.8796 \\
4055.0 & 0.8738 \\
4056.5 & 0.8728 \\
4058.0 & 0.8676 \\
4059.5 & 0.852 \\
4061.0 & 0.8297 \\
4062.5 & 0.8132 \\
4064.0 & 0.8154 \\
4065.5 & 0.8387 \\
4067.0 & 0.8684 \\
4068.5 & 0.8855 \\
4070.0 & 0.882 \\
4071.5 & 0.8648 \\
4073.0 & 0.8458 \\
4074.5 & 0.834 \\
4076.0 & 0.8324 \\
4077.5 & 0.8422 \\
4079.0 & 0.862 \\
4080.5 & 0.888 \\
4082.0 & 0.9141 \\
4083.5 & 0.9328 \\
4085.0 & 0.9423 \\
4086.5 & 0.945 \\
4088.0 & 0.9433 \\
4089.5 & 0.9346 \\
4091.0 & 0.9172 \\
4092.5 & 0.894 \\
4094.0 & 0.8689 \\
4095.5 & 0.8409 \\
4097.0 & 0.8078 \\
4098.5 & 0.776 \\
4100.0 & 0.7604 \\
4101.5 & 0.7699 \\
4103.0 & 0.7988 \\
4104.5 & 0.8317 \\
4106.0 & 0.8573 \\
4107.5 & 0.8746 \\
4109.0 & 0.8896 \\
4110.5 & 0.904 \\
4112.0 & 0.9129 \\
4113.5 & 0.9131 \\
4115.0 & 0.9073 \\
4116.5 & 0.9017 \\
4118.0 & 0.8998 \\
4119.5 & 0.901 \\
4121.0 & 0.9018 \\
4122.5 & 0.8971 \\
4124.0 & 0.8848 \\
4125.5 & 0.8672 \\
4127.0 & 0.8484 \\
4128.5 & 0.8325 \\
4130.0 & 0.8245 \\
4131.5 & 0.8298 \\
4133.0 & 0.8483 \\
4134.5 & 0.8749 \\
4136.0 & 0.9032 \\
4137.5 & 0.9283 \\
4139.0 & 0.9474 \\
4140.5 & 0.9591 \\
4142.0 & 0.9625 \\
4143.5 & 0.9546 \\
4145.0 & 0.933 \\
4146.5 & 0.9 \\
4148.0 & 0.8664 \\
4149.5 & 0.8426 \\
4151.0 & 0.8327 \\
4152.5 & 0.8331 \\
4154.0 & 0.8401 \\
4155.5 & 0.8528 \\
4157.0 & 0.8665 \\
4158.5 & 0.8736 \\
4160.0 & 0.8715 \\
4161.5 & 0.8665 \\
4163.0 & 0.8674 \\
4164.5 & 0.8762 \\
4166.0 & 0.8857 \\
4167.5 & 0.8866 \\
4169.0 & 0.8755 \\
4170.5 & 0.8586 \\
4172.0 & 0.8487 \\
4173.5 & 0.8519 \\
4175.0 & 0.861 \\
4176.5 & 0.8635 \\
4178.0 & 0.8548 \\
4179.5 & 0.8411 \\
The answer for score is -0.03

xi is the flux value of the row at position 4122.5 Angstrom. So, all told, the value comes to 0.8971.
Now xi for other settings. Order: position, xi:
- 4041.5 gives 0.9291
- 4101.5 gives 0.7699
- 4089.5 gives 0.9346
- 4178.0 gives 0.8548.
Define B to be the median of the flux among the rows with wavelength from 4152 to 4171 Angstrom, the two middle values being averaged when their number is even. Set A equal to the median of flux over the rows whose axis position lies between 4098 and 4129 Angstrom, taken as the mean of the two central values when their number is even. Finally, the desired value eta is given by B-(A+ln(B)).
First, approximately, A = 0.885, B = 0.867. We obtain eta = 0.125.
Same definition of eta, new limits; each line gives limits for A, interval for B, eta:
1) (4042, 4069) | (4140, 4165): 0.133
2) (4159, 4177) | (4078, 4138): 0.140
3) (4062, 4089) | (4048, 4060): 0.142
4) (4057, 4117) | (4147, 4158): 0.146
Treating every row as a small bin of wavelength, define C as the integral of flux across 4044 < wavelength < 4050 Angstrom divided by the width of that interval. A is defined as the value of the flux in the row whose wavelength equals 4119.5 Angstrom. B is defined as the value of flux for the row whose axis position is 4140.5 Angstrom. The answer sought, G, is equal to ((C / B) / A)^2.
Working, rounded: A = 0.901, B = 0.9591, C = 0.92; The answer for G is 1.14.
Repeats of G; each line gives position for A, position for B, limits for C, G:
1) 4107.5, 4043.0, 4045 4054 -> 1.25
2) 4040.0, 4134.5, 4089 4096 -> 1.21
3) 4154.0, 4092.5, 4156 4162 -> 1.34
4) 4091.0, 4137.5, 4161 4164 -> 1.04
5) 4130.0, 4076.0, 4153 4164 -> 1.58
